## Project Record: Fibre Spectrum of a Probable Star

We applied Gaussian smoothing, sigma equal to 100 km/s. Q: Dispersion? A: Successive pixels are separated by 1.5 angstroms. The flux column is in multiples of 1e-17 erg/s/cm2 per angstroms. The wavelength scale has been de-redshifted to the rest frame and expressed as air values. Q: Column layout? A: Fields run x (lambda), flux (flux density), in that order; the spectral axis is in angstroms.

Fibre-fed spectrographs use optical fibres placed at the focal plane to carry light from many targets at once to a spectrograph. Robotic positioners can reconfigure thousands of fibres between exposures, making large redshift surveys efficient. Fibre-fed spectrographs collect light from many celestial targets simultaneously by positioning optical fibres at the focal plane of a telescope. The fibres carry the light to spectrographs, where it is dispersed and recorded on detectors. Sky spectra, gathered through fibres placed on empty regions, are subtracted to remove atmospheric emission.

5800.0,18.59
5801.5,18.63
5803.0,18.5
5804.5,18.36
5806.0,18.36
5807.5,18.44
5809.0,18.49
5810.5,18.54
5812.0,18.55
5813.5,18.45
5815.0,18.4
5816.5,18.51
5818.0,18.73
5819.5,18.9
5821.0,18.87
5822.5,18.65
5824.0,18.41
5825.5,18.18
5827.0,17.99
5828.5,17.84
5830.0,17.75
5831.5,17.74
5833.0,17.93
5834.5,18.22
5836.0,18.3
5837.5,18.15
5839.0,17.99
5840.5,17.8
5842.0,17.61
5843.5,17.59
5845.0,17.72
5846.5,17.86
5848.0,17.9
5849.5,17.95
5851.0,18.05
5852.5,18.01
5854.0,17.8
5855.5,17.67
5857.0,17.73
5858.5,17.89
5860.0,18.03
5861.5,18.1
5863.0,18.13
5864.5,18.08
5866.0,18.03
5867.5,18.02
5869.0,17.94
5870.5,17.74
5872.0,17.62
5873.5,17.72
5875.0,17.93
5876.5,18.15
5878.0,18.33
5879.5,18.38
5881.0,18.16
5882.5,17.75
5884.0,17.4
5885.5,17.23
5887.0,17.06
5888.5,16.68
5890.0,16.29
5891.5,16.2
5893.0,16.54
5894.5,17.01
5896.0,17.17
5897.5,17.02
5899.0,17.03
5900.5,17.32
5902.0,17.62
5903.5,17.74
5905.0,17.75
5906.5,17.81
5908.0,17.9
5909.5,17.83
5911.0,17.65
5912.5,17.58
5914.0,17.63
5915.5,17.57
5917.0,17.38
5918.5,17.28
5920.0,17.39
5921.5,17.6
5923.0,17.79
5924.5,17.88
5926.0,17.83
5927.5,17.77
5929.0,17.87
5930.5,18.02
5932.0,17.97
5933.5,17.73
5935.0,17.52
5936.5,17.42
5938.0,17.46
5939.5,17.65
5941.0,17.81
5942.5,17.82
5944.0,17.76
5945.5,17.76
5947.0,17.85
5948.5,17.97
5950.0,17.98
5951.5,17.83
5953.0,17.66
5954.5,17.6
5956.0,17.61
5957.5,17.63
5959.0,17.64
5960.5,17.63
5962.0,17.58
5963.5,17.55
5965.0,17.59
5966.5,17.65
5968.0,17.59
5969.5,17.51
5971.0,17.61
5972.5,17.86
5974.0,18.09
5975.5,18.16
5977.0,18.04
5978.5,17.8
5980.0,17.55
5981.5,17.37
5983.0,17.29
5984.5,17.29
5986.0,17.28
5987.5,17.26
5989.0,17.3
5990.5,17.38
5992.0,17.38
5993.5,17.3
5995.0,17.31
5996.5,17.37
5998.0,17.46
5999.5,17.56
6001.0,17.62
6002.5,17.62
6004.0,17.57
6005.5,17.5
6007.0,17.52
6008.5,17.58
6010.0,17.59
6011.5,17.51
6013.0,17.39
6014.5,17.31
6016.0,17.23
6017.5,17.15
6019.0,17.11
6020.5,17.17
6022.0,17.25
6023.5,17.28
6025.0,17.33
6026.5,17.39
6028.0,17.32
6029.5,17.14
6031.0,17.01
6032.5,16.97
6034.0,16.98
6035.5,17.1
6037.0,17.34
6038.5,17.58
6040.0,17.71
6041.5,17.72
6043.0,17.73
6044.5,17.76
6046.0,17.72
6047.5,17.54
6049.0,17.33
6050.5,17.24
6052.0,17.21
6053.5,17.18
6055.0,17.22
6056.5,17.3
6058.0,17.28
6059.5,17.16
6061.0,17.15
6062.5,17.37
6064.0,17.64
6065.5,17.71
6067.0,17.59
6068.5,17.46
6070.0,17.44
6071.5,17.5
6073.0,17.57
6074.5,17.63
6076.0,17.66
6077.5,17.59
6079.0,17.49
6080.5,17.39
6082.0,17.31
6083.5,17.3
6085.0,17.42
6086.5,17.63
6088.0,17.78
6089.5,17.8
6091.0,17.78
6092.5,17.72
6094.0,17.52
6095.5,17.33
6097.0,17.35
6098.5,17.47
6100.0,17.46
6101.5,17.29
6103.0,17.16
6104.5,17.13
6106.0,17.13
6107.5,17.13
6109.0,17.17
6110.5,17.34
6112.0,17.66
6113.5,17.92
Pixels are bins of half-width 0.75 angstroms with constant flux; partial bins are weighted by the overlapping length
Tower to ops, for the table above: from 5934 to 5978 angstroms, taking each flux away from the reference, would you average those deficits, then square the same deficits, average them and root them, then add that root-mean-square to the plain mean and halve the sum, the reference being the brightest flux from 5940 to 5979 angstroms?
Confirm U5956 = 0.46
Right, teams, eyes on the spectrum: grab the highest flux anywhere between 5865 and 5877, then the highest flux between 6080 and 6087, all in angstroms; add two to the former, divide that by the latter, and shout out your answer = 1.143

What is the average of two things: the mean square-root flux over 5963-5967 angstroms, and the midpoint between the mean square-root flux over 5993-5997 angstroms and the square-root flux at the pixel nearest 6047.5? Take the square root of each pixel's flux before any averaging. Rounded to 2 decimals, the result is 4.19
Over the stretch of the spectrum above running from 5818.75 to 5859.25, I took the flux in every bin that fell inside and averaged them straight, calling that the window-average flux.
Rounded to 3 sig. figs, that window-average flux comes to 18.0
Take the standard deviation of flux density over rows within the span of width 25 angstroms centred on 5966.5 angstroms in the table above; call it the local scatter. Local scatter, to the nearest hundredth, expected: 0.20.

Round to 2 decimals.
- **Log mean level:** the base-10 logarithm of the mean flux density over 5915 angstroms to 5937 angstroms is 1.25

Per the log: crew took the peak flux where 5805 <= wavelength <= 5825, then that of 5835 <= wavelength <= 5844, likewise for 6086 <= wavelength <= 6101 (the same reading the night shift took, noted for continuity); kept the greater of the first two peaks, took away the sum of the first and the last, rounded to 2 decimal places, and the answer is -17.80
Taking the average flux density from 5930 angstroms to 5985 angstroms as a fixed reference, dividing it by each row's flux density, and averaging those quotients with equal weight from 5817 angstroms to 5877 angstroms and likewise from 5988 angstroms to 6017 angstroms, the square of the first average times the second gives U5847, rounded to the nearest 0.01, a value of 0.98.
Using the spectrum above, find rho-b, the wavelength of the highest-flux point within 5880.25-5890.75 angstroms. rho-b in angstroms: 5881.0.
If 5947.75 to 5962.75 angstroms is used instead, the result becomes 5950.0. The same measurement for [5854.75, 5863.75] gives 5863.0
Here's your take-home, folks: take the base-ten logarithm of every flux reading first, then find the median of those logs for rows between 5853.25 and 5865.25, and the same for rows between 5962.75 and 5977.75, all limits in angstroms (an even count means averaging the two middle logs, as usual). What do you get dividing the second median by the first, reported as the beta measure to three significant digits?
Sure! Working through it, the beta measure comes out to 0.994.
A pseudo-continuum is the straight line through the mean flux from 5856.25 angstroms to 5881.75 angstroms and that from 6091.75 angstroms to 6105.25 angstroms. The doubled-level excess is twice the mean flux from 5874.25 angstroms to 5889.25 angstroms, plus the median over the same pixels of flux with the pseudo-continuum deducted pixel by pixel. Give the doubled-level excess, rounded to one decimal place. 35.3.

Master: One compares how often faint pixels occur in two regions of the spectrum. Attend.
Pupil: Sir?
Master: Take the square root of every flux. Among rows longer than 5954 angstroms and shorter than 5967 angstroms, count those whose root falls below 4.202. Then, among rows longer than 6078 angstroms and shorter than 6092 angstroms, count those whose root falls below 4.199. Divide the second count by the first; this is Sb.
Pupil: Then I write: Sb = 0.67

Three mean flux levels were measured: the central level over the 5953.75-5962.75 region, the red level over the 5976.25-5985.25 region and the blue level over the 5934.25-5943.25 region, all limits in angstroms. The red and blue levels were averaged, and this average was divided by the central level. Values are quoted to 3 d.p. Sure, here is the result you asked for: 0.998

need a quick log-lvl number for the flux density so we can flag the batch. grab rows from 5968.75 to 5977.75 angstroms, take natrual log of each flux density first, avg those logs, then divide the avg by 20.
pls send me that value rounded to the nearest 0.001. 0.144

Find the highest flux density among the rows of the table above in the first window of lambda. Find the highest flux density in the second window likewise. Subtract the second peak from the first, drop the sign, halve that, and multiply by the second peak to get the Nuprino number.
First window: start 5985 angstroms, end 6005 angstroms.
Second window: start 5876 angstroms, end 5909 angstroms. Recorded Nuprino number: 7.0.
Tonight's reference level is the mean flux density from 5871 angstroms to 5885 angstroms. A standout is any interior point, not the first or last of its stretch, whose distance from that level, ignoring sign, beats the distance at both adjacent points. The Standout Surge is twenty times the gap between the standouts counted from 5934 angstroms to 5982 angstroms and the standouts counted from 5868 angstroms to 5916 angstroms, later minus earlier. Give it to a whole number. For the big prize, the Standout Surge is 0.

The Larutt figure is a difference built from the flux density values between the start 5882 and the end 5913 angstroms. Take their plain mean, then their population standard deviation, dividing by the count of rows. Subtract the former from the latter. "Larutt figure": -16.8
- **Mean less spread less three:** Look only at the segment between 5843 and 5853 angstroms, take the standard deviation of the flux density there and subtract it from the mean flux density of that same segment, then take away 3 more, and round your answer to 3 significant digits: 14.7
